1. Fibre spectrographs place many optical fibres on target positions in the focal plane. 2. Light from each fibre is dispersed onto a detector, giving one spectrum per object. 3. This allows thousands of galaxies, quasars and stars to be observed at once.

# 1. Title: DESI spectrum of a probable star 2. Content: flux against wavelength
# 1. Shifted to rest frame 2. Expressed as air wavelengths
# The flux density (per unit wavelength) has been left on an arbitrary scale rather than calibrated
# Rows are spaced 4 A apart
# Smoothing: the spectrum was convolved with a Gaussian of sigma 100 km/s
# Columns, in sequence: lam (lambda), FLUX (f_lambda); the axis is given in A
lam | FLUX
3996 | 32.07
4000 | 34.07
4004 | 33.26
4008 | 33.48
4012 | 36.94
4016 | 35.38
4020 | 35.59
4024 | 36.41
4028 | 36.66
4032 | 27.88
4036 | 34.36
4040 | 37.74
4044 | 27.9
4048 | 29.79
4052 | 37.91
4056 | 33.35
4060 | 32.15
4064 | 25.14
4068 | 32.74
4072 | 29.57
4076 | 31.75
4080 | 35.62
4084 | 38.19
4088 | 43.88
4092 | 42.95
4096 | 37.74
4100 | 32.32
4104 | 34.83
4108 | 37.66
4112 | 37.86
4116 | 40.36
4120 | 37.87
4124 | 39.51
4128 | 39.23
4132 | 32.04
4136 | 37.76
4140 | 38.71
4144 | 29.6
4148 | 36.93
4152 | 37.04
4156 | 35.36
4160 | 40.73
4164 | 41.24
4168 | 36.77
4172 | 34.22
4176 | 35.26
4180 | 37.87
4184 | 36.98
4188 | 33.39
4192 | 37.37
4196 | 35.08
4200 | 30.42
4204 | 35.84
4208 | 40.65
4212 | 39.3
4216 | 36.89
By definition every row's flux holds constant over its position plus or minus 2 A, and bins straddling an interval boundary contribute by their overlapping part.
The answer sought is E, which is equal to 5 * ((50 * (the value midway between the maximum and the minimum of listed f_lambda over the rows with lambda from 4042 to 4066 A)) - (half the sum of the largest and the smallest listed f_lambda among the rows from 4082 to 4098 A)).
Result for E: 7677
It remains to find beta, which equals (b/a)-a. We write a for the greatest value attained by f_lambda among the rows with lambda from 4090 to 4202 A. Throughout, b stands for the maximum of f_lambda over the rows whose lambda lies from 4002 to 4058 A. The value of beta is -42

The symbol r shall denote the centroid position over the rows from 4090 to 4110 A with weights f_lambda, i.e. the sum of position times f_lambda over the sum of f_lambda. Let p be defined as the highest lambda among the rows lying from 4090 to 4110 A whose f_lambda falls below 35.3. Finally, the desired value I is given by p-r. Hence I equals 4.3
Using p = 4104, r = 4099.7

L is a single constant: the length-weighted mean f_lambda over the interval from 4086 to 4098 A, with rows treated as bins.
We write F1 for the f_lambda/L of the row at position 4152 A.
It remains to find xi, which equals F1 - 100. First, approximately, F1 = 0.89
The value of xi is -99.11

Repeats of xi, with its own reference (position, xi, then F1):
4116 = -99.03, 0.97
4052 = -99.09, 0.91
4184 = -99.11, 0.89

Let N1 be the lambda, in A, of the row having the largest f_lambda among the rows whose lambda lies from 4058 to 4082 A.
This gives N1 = 4080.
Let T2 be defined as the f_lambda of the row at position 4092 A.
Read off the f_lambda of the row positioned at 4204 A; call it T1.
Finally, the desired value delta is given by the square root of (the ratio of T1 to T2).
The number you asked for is 0.91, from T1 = 35.84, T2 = 42.95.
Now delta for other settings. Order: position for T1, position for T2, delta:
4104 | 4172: 1.01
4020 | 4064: 1.19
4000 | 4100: 1.03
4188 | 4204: 0.97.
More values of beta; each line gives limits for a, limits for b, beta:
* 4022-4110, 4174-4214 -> -43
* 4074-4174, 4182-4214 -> -43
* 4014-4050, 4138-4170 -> -37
